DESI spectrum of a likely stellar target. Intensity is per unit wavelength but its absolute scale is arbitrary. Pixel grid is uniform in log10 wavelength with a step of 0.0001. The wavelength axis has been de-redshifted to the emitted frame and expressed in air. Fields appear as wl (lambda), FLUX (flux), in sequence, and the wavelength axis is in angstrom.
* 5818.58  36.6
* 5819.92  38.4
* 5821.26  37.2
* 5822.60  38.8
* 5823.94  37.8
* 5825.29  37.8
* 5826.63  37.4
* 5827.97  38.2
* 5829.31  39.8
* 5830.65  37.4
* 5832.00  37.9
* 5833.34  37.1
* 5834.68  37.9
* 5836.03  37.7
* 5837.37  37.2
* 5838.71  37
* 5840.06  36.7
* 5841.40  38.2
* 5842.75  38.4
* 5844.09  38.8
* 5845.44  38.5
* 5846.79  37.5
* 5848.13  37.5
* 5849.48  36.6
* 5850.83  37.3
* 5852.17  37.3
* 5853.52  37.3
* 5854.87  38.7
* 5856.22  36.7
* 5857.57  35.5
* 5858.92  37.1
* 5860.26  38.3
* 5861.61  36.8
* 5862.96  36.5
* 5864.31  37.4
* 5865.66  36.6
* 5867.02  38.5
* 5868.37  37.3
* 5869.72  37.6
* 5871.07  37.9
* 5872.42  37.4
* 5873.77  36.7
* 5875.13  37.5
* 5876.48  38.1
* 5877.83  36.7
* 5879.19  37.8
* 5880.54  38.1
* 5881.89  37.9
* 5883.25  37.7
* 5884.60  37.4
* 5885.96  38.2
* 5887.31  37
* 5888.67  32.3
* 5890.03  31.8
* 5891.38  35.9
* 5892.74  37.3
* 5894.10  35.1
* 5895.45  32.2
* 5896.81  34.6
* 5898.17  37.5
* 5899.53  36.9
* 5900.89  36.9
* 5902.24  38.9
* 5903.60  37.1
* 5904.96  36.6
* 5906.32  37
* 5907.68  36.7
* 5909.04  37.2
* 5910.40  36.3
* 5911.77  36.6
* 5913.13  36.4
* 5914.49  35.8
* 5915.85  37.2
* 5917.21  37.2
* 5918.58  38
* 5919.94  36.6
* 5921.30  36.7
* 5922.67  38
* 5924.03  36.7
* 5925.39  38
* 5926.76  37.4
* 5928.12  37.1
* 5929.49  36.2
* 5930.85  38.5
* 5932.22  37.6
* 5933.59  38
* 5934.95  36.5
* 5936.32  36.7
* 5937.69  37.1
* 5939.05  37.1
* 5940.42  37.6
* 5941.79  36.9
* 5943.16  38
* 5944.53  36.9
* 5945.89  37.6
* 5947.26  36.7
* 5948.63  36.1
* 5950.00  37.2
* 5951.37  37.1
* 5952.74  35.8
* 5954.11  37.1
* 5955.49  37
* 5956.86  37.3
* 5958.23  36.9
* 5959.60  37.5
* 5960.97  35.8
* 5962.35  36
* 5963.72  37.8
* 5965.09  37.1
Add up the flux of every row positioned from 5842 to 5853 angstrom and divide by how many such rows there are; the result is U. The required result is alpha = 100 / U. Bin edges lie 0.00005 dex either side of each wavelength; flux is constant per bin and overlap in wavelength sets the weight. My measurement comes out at 2.65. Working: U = 37.7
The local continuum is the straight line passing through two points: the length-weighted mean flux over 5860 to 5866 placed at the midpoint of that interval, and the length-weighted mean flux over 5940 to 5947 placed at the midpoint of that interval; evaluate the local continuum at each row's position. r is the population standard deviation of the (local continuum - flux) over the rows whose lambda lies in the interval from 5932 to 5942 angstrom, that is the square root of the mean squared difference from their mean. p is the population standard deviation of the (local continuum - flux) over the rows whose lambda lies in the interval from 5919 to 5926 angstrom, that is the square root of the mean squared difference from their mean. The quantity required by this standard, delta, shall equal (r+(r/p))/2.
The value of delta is 0.6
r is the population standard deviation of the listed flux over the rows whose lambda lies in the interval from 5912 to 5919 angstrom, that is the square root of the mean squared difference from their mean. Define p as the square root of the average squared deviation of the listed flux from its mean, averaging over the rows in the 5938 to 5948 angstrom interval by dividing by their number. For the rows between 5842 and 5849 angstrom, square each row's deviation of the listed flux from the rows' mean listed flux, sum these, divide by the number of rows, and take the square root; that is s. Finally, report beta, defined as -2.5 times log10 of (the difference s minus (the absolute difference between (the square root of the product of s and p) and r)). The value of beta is 1.41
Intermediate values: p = 0.4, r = 0.75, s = 0.54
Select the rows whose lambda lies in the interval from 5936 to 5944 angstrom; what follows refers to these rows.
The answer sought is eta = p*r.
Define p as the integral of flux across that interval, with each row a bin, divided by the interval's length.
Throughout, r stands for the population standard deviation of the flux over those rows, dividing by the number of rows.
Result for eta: 16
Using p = 37.24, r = 0.4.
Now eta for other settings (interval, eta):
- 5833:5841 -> 15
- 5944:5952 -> 17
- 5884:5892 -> 88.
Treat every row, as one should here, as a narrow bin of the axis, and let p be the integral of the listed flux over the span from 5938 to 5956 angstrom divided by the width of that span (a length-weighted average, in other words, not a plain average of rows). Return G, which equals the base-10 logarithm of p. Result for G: 1.57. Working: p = 37.0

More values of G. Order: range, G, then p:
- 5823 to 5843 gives 1.58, 37.8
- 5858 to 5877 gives 1.57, 37.4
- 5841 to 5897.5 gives 1.57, 36.9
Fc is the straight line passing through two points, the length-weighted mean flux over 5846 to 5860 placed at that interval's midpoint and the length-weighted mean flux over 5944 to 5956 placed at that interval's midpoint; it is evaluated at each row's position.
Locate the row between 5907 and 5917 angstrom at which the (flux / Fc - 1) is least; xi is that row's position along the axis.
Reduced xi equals 5914.49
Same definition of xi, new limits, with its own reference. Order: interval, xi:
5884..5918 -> 5890.03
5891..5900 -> 5895.45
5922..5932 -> 5929.49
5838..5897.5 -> 5890.03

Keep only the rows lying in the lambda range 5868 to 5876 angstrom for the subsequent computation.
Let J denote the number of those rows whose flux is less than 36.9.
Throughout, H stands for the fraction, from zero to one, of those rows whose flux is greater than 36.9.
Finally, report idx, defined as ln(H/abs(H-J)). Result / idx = 2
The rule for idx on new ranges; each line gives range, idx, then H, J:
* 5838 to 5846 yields 2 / 0.8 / 1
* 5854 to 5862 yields -2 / 0.5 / 3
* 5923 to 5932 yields -1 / 0.7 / 2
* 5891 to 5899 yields -2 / 0.3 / 4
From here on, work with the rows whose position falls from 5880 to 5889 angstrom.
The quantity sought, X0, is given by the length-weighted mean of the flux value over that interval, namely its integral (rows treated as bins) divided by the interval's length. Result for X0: 37.1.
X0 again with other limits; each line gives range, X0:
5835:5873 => 37.4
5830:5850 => 37.6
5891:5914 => 36.4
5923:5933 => 37.4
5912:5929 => 37.1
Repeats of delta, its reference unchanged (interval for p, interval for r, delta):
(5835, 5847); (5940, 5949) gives 0.7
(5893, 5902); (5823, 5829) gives 0.2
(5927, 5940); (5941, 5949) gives 0.8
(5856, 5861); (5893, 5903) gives 2.0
